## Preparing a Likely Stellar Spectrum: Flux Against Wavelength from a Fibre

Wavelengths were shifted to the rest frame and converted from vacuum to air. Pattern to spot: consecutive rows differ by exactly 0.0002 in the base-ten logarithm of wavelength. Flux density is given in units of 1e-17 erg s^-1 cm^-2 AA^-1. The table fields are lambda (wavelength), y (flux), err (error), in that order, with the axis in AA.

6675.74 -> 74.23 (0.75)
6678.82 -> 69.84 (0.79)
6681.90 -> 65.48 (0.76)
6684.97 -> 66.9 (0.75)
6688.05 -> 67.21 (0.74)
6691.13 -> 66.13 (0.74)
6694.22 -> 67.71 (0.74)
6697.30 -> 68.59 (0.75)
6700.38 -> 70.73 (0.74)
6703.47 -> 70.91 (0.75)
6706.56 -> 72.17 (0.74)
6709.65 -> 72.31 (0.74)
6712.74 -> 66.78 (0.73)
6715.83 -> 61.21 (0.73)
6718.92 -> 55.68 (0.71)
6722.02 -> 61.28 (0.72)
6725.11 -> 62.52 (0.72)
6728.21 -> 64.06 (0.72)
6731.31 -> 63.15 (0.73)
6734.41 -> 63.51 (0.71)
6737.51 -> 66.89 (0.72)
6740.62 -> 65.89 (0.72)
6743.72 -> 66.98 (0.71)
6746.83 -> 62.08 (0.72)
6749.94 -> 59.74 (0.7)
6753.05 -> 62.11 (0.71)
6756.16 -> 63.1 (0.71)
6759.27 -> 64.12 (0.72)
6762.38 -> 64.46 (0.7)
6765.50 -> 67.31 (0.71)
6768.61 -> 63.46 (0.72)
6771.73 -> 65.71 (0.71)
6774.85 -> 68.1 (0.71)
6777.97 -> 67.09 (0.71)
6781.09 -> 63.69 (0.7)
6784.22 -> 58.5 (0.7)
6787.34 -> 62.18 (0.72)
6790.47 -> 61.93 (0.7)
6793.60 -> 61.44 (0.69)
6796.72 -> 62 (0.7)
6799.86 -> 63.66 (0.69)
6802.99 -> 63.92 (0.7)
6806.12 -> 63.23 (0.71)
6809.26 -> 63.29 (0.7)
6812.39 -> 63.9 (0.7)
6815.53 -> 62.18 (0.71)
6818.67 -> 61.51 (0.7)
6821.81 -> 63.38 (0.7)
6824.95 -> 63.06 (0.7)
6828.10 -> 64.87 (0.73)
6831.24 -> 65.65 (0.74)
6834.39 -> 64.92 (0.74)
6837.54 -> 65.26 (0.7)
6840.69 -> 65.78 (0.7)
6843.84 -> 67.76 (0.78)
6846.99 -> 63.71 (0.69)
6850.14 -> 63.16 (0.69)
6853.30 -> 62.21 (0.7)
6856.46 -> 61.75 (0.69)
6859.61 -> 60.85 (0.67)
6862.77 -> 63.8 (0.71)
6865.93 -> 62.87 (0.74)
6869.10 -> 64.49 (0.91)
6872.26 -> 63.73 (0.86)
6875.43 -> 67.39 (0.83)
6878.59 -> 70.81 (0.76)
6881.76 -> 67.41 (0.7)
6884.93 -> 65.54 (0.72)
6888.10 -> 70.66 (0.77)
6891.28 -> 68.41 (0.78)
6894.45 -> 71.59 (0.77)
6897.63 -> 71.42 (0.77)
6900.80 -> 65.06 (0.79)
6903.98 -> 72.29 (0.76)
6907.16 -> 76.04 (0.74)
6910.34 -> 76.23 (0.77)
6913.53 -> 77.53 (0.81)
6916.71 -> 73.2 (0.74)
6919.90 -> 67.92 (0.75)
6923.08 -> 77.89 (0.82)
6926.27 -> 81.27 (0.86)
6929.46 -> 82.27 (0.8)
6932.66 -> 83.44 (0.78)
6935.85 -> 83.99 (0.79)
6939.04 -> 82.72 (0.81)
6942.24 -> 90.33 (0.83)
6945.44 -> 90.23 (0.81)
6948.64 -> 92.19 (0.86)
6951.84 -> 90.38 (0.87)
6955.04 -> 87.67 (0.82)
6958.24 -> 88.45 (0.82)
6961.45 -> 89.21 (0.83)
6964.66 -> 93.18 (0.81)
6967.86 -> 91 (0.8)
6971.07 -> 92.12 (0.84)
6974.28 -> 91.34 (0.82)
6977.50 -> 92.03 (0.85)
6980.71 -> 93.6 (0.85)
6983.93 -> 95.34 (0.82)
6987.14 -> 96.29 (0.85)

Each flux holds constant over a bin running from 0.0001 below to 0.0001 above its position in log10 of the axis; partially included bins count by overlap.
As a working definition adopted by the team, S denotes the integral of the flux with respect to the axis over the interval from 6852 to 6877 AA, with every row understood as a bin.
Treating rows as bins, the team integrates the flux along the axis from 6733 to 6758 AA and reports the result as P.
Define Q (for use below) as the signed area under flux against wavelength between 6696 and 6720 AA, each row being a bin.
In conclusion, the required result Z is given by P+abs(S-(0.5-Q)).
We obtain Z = 4799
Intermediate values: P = 1595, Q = 1620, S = 1585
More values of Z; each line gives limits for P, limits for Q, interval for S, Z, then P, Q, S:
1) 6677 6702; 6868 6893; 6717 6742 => 4952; 1697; 1685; 1571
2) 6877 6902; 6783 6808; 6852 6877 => 4862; 1723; 1554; 1585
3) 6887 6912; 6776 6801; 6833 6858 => 4960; 1787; 1566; 1608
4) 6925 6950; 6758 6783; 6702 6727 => 5412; 2145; 1635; 1633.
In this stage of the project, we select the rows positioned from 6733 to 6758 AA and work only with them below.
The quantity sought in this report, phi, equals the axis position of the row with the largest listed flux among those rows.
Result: 6743.72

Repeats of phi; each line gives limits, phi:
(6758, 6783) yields 6774.85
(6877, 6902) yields 6894.45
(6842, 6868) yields 6843.84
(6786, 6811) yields 6802.99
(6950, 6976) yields 6964.66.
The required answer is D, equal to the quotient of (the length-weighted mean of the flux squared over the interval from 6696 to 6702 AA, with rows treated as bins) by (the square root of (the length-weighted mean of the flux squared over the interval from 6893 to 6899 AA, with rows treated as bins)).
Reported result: 68.0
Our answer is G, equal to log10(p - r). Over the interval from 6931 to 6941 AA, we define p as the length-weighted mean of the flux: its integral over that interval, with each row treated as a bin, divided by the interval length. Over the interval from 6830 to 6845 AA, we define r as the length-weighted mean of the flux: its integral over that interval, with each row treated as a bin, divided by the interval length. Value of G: 1.25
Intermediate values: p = 84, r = 65.8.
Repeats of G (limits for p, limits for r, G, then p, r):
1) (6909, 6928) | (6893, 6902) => 0.79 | 76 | 69.5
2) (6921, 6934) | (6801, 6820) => 1.25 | 81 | 63.1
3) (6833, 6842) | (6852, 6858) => 0.53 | 65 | 61.9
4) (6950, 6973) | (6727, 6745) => 1.40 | 90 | 65.1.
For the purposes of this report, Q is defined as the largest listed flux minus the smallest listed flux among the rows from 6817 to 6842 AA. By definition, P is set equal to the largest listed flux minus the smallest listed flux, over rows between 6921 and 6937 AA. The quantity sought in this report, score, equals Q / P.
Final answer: 0.7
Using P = 6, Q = 4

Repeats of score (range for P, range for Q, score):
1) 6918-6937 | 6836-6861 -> 0.4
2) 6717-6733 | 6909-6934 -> 1.9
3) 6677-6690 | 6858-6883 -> 2.3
